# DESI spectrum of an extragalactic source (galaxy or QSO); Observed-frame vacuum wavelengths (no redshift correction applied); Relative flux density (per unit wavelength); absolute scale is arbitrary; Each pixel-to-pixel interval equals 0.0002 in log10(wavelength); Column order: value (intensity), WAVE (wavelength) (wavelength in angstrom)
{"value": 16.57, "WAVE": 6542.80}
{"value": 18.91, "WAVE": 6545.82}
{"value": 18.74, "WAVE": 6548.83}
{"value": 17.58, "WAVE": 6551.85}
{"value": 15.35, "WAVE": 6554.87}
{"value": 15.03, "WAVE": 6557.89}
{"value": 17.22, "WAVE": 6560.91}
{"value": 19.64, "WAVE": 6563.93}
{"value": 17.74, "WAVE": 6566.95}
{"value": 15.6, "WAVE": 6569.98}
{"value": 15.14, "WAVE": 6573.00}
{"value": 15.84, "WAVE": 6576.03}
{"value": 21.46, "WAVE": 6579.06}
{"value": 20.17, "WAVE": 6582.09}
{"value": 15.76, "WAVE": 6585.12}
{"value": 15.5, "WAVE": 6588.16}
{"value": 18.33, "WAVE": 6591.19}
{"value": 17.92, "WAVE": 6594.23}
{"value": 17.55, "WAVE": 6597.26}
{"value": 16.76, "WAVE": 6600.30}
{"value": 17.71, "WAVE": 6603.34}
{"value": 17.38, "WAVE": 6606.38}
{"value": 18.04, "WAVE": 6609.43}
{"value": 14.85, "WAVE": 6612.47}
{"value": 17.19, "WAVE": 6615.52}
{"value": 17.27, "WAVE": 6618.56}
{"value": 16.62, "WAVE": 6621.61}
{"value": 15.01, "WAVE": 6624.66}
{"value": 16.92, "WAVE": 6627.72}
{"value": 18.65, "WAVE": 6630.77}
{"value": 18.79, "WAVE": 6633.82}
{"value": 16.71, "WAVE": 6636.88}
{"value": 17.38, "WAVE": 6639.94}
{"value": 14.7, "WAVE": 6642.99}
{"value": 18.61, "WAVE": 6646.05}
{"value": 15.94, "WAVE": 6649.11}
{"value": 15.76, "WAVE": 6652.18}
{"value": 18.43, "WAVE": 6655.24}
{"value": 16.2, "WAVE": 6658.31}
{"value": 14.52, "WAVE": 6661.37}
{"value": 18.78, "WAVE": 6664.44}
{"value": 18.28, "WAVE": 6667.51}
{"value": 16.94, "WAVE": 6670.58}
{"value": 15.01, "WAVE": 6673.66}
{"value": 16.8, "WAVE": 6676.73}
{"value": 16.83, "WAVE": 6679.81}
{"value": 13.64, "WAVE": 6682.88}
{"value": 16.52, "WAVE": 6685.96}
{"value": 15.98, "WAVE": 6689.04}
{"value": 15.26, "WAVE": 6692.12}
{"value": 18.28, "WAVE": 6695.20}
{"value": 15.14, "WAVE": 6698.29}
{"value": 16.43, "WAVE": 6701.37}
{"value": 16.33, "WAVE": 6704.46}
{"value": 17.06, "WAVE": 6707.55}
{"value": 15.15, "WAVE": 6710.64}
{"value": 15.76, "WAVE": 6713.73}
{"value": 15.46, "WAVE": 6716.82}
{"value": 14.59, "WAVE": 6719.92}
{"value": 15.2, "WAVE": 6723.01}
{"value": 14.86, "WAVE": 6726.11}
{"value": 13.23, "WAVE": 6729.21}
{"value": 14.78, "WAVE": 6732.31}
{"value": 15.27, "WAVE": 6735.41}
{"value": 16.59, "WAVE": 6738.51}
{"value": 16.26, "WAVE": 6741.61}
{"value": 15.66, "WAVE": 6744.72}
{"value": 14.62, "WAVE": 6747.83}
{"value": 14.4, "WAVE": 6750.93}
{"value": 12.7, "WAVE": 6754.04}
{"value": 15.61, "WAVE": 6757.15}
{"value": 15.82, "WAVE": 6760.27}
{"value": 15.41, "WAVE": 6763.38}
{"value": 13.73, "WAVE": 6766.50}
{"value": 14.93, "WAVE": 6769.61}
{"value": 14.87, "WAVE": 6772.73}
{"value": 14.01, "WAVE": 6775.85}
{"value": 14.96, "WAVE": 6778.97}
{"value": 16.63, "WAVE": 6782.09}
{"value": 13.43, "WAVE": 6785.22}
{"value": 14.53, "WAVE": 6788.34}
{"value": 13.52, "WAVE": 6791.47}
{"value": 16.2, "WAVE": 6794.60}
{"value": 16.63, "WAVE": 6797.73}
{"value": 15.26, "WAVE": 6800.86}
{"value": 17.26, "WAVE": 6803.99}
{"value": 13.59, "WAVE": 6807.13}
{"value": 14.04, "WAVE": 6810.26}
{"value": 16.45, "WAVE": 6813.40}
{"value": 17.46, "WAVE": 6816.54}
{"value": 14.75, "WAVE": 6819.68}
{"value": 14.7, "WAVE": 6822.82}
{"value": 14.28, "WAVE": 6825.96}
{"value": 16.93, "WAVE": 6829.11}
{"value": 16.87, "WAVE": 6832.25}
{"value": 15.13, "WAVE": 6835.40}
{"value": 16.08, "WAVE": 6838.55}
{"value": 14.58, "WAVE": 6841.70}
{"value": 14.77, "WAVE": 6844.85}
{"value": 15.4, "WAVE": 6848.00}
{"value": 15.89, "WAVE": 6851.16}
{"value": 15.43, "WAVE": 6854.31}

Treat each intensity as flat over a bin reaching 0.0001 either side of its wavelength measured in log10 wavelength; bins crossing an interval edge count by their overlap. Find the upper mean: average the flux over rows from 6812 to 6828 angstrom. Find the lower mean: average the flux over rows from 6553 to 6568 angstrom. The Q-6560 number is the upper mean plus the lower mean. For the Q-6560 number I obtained 32.5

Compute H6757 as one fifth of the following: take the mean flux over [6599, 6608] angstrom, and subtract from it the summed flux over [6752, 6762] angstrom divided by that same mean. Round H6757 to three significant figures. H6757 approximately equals 2.95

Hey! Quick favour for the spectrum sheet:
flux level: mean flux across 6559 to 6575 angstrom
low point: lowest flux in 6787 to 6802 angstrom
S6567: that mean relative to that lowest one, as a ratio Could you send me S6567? 1.26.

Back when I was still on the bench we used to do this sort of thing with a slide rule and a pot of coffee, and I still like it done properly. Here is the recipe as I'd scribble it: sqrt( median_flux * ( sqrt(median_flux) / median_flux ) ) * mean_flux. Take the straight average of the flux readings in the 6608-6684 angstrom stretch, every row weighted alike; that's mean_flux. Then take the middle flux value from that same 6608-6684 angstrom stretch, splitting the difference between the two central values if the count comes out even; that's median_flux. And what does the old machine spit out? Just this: 33.9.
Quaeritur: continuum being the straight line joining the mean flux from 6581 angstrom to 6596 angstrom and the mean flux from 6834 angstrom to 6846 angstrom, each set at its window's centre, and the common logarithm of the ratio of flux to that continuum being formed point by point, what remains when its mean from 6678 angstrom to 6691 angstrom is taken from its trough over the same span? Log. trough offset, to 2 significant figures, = -0.061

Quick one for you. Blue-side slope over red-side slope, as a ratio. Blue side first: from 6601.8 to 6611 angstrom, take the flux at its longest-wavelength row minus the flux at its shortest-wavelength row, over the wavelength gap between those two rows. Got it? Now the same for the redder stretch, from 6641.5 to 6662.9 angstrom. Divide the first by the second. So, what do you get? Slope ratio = -5.5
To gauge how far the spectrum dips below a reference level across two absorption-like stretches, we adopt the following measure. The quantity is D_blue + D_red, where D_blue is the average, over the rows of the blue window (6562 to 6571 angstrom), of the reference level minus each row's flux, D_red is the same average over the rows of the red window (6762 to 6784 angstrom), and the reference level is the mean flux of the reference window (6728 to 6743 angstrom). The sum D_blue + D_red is -2.1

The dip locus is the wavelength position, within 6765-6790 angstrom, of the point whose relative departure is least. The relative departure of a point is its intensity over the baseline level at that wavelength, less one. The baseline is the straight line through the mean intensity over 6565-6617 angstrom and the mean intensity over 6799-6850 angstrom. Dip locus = 6785.22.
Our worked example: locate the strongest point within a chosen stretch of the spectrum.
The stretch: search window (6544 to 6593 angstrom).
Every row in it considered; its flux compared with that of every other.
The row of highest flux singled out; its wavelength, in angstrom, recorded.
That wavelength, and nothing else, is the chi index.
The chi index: 6579.06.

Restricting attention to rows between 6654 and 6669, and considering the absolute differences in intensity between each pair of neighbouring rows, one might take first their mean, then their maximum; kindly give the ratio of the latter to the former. 1.97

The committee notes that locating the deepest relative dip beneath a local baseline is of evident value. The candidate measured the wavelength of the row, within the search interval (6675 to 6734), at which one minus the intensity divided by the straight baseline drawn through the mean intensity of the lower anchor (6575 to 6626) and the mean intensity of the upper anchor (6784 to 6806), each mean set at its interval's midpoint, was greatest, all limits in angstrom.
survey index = 6729.21 angstrom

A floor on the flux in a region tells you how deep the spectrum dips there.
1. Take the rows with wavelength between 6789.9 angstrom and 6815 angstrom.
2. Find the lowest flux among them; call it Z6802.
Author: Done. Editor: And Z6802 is 13.52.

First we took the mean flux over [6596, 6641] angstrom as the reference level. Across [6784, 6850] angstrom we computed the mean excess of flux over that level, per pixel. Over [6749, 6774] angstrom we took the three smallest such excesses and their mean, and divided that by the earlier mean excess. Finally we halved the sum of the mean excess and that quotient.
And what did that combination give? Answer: 0.1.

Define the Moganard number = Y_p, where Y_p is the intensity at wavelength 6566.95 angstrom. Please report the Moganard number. 17.74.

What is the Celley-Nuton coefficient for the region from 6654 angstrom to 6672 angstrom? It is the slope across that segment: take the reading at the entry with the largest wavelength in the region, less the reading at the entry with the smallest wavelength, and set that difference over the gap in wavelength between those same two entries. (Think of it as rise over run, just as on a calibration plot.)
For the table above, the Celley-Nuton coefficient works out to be -0.10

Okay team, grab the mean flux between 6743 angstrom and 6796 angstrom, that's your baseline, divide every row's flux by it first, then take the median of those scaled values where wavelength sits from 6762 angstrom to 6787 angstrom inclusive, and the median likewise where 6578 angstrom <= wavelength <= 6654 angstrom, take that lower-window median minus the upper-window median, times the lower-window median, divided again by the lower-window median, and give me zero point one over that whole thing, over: 0.62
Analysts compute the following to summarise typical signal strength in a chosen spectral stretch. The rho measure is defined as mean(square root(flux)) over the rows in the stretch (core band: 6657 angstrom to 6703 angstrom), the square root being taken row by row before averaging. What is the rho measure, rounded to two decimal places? 4.03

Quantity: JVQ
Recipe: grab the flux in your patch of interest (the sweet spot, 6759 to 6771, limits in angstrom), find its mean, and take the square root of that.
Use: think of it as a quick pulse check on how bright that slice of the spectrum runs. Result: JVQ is 3.87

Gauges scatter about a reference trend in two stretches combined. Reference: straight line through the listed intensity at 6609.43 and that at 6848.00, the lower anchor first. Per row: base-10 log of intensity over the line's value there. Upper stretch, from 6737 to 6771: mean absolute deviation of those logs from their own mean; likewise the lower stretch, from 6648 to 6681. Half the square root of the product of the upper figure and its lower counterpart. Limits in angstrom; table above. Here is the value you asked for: 0.014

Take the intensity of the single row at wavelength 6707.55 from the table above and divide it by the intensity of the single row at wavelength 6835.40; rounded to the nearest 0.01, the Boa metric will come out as 1.13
